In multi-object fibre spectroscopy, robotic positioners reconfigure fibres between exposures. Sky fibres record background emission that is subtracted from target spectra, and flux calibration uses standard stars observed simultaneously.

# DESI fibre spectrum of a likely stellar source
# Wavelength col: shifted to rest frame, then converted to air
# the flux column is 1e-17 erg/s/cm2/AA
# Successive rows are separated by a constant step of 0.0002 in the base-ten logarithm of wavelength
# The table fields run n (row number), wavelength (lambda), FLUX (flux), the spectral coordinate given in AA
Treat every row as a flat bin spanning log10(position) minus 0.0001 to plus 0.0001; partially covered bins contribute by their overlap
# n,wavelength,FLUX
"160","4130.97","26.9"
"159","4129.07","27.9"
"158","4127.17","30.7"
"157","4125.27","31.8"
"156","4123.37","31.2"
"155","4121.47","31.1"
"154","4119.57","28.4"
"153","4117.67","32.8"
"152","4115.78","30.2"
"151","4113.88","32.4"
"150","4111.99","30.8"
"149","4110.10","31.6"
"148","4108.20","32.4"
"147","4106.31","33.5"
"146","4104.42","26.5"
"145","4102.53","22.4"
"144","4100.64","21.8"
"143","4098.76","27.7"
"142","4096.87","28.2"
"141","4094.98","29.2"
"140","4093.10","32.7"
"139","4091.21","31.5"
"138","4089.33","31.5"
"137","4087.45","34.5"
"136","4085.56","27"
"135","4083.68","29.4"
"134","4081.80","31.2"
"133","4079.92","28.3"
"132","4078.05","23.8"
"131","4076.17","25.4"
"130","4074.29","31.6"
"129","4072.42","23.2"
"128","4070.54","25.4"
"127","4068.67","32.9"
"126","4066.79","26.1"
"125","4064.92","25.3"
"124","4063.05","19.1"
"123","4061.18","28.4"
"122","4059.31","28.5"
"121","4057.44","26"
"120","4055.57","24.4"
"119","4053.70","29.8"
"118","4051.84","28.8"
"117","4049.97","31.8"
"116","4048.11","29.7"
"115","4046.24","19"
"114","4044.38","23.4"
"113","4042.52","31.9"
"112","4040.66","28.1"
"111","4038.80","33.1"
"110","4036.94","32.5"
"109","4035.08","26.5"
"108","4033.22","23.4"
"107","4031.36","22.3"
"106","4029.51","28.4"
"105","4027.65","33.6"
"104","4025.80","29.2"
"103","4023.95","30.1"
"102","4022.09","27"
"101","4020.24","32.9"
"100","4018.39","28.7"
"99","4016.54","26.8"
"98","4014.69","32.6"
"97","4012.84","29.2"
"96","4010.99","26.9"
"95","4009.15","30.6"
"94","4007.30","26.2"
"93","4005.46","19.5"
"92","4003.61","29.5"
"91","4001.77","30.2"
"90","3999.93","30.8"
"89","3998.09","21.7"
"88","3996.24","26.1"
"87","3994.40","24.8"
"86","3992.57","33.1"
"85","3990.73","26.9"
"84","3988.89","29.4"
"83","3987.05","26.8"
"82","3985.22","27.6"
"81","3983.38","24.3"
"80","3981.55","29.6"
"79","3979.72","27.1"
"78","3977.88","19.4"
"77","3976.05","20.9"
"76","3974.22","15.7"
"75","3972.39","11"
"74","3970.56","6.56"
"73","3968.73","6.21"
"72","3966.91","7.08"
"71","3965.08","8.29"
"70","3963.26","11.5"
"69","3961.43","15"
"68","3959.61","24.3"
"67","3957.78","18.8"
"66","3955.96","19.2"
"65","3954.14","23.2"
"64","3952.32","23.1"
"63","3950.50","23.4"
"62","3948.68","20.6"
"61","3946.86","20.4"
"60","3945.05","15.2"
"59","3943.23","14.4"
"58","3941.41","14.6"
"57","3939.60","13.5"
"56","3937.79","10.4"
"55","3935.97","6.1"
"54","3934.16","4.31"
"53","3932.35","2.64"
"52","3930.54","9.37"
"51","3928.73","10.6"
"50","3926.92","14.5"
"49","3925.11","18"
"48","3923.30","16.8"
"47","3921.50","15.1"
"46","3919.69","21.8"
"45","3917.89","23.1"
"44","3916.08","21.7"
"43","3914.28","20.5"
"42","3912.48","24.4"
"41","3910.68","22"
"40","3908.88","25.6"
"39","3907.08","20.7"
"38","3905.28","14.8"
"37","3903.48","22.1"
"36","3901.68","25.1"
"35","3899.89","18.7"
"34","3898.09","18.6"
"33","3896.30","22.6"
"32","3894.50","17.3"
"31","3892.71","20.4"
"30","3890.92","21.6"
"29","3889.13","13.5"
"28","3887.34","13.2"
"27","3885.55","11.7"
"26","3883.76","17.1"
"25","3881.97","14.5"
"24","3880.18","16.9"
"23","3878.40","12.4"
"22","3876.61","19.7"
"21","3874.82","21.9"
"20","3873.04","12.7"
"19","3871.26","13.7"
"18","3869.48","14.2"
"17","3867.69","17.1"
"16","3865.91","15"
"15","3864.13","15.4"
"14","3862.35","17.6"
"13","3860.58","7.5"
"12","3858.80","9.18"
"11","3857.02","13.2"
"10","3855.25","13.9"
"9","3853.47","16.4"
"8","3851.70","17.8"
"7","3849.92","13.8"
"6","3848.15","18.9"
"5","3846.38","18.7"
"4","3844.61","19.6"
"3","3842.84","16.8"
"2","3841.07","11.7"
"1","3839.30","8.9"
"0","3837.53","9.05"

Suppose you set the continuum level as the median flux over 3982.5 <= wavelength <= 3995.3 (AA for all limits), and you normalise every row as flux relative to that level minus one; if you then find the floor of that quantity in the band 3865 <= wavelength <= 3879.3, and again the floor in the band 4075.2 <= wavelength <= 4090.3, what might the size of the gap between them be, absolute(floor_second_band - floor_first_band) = 0.424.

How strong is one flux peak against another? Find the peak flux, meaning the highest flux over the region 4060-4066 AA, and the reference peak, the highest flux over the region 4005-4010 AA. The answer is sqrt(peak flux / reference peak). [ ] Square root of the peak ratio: 0.96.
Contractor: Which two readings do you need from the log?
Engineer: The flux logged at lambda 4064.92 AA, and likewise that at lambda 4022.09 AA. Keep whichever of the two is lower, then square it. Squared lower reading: 640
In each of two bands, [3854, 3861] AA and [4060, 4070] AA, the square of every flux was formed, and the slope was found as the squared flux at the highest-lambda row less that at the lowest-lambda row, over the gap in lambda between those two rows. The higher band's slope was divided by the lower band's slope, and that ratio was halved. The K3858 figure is -0.7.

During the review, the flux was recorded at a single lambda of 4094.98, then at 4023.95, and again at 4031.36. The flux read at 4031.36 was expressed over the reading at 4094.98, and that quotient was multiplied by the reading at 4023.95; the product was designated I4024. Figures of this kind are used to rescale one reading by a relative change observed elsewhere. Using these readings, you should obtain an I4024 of 23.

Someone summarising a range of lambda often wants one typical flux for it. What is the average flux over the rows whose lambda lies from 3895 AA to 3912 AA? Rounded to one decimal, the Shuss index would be 21.1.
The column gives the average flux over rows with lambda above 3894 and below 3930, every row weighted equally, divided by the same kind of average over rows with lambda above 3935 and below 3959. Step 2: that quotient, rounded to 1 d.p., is 1.1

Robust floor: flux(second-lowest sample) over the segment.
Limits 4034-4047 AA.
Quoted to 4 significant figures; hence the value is 23.40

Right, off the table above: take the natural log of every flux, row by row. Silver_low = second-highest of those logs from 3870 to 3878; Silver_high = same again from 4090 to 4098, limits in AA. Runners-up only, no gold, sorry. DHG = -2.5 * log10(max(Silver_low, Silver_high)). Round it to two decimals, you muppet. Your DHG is -1.34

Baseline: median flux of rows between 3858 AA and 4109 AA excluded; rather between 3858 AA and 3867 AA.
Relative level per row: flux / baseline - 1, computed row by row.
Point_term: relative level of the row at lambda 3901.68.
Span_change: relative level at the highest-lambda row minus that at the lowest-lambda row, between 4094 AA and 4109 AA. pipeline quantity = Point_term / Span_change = 3.2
